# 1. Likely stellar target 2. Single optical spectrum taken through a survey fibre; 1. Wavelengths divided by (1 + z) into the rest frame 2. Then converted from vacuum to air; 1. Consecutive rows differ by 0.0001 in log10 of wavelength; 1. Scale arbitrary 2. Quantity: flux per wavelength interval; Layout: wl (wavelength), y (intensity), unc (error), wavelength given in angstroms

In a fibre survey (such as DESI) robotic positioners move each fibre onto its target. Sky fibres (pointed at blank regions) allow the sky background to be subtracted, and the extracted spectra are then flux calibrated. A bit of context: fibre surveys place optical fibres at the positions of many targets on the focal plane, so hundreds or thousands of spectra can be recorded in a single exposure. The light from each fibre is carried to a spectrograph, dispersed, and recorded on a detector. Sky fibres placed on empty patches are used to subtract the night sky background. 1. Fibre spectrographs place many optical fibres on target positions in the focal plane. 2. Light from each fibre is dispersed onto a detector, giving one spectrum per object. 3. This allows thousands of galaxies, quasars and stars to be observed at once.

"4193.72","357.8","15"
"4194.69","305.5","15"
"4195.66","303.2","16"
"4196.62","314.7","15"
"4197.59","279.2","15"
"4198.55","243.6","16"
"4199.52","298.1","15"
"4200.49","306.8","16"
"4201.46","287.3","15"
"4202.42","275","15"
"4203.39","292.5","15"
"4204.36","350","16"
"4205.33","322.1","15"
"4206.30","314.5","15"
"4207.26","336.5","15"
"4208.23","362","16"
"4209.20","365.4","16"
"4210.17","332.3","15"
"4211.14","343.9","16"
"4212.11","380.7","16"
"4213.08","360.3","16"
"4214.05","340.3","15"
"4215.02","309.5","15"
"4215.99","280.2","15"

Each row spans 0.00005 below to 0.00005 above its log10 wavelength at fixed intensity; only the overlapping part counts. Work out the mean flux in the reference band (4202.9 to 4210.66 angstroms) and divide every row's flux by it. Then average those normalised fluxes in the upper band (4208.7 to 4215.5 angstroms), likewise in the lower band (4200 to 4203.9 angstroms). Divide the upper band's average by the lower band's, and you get 1.20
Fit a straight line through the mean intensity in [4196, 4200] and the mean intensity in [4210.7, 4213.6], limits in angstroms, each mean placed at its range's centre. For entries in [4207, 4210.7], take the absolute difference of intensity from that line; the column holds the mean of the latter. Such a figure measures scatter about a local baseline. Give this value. 16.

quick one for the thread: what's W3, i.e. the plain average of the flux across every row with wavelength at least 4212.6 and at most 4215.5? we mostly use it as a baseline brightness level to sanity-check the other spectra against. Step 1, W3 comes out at 337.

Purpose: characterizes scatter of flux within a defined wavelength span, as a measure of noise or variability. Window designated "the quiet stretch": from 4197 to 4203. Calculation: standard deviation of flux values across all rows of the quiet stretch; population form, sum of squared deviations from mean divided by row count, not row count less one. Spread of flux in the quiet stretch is 20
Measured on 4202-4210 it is 30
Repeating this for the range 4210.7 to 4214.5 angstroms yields 16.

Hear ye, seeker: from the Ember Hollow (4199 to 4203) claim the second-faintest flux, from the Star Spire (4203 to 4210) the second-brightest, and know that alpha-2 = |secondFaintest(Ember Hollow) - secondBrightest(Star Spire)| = 75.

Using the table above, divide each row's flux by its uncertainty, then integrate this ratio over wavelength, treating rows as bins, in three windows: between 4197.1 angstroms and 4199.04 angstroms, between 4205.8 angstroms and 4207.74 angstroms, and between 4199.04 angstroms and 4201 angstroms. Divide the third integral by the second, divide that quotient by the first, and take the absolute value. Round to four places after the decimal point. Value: 0.0275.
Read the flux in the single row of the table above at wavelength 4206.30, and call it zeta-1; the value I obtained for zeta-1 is 314.5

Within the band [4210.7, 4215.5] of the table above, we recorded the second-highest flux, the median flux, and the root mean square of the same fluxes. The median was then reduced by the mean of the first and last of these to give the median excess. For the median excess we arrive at -10.1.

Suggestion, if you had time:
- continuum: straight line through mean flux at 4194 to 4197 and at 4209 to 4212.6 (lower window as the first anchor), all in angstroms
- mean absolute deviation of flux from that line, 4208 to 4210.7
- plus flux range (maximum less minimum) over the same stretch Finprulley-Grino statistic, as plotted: 50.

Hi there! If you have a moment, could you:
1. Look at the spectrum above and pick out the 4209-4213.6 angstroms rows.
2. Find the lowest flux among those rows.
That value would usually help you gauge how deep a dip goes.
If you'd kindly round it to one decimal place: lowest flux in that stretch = 332.3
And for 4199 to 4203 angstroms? 275.0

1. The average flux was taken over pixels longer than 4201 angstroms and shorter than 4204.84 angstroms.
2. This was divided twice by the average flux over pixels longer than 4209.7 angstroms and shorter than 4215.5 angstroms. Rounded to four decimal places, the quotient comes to 0.0025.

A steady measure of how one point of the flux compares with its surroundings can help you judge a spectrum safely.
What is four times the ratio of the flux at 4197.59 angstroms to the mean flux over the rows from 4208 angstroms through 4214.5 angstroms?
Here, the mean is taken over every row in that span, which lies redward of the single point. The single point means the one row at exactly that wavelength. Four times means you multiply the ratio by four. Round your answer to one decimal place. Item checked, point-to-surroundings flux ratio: 3.1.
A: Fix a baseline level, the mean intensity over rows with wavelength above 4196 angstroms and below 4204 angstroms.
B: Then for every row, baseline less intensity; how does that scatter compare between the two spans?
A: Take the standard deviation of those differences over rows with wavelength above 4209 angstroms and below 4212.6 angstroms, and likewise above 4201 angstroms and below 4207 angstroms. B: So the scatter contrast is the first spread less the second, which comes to -6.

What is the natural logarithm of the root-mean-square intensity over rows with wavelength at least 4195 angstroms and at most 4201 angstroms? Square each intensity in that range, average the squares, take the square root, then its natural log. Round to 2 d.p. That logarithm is 5.68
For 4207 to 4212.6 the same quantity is 5.87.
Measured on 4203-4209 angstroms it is 5.80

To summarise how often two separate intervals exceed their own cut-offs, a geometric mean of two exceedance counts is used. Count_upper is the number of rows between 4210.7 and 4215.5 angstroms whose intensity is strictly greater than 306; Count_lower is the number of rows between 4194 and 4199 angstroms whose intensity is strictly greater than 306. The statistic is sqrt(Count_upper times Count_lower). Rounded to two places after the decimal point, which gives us 2.24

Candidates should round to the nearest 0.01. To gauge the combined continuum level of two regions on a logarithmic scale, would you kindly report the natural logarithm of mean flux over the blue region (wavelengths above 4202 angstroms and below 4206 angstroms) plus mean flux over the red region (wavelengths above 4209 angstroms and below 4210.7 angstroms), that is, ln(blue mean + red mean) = 6.49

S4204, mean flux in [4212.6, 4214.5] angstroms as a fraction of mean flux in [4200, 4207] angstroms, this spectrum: 1.14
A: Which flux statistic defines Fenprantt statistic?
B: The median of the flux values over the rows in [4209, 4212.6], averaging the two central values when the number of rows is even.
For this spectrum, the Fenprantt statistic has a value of 355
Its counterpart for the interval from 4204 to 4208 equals 329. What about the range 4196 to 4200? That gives 289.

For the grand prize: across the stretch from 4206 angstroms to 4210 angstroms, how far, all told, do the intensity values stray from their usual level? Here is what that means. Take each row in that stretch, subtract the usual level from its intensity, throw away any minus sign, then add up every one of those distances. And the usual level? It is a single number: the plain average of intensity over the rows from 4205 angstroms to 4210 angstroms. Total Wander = 76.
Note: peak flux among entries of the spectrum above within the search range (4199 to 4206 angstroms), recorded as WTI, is 350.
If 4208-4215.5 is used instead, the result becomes 380.7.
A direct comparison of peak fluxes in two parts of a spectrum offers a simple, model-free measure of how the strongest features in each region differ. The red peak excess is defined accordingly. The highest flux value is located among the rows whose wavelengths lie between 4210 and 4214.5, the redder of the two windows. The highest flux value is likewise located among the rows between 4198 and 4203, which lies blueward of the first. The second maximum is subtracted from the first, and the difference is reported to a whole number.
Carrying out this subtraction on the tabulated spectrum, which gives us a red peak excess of 74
